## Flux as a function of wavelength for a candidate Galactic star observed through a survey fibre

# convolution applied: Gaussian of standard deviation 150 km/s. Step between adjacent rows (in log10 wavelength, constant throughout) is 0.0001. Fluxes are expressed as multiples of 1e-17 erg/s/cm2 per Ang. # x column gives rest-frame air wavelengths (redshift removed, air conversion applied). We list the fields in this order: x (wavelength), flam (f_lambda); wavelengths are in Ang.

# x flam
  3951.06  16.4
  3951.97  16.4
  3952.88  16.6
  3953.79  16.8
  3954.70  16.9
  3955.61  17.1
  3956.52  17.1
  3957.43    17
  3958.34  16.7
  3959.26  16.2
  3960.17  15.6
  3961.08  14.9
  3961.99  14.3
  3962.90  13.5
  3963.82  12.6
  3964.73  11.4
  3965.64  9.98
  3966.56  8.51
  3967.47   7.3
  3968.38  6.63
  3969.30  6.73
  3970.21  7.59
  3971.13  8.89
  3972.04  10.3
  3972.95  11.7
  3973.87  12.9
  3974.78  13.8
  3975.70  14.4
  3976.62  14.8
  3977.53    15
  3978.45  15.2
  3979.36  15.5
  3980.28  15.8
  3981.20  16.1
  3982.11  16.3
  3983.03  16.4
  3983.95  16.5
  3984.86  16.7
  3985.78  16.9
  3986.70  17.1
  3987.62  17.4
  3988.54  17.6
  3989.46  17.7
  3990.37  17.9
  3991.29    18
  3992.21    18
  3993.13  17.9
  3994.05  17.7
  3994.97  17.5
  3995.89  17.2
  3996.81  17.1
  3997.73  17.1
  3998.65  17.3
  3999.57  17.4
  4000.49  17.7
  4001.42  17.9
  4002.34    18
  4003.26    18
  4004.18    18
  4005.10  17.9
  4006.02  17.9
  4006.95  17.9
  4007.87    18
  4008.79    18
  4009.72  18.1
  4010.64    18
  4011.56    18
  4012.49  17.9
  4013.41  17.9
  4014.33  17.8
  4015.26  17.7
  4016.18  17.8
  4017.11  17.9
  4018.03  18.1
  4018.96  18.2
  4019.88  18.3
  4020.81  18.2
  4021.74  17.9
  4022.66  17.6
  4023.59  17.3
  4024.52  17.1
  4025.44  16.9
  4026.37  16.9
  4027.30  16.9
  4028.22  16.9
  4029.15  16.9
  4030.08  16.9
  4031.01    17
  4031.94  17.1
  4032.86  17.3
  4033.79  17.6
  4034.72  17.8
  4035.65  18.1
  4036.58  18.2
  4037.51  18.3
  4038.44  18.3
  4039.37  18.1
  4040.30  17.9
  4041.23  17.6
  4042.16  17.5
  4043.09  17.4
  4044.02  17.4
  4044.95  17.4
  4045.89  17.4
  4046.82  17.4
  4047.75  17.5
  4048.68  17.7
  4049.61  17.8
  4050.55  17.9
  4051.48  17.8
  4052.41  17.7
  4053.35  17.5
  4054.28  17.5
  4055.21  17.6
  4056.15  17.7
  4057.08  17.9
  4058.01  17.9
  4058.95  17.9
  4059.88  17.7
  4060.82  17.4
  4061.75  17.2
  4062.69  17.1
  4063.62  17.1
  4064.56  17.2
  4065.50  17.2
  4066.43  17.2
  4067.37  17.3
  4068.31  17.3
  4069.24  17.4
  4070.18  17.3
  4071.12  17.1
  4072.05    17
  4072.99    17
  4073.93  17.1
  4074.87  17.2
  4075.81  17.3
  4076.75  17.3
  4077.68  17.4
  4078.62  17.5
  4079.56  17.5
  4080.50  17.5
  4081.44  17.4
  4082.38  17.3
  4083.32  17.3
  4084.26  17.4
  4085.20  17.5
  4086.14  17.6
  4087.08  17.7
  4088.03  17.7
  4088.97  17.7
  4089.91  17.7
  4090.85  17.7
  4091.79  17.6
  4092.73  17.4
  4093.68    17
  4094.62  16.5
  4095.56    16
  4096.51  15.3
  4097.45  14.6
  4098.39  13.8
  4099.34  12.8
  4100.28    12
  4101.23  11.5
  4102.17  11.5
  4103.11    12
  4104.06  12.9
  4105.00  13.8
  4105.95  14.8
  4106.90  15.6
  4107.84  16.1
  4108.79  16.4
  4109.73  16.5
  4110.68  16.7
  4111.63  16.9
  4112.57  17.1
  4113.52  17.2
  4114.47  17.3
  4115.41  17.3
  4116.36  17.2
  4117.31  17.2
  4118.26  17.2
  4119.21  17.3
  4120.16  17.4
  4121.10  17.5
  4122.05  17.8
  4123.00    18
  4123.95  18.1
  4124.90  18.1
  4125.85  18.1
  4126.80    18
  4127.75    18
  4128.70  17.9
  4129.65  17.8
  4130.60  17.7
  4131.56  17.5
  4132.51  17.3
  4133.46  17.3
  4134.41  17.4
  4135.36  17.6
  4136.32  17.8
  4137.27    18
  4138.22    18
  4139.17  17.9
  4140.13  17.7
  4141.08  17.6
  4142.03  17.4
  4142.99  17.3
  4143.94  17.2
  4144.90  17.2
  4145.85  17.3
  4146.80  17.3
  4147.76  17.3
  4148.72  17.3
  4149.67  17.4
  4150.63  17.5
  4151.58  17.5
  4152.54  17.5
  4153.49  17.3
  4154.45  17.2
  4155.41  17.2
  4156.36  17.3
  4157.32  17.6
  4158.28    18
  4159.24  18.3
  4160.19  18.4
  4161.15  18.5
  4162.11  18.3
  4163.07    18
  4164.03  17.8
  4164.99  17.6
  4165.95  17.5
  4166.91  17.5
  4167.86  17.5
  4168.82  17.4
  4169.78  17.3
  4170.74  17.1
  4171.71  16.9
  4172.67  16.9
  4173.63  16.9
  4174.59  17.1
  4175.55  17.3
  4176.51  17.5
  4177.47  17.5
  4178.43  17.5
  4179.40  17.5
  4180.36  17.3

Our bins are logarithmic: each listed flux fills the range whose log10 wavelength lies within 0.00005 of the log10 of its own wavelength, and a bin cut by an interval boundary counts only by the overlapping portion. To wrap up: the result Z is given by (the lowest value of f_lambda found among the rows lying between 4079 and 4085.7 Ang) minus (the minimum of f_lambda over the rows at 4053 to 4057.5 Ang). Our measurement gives -0.2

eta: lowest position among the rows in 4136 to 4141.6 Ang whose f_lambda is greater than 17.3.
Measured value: 4136.32 Ang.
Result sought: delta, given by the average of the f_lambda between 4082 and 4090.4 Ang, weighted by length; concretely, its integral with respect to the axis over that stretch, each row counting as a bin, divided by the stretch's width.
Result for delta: 17.5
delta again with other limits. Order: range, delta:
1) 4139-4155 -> 17.4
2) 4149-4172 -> 17.6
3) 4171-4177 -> 17.1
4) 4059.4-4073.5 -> 17.2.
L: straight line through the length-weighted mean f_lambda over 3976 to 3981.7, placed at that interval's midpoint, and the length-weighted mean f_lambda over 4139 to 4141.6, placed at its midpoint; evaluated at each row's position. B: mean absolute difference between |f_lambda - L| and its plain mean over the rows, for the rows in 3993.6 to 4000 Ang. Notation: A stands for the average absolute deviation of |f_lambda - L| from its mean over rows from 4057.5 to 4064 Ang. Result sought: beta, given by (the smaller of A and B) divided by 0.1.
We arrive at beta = 1.83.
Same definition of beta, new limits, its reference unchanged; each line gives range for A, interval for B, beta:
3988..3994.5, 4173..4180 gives 1.31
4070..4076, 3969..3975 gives 0.98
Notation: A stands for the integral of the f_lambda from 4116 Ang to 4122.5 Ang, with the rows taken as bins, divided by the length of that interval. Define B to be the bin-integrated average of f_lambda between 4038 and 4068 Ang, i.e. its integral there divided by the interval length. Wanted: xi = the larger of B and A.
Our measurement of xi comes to 17.6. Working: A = 17.4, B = 17.6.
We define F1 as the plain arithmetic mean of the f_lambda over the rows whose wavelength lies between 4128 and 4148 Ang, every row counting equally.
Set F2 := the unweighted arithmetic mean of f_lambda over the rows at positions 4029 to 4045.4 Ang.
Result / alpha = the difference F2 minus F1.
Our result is 0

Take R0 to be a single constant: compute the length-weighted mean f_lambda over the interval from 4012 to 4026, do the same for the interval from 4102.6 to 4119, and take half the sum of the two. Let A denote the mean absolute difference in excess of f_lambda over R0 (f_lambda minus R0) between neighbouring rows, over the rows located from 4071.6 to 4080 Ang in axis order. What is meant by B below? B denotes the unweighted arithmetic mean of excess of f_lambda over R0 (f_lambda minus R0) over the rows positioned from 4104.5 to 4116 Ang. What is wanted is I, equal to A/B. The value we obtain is -0.11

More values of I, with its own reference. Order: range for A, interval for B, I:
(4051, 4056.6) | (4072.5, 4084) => 0.24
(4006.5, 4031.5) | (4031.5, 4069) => 0.15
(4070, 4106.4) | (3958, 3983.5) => -0.07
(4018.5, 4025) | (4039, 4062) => 0.29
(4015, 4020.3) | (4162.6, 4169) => 0.17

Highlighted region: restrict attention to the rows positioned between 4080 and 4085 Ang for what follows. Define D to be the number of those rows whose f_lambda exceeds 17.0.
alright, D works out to 5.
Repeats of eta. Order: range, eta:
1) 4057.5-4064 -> 4058.01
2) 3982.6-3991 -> 3987.62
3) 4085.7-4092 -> 4086.14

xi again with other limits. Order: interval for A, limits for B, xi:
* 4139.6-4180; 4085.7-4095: 17.5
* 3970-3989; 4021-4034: 17.2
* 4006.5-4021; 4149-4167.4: 18.0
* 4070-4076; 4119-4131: 17.8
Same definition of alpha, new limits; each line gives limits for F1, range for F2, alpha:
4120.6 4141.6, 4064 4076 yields -1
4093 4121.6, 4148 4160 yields 2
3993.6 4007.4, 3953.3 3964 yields -2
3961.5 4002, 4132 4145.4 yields 3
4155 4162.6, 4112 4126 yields 0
